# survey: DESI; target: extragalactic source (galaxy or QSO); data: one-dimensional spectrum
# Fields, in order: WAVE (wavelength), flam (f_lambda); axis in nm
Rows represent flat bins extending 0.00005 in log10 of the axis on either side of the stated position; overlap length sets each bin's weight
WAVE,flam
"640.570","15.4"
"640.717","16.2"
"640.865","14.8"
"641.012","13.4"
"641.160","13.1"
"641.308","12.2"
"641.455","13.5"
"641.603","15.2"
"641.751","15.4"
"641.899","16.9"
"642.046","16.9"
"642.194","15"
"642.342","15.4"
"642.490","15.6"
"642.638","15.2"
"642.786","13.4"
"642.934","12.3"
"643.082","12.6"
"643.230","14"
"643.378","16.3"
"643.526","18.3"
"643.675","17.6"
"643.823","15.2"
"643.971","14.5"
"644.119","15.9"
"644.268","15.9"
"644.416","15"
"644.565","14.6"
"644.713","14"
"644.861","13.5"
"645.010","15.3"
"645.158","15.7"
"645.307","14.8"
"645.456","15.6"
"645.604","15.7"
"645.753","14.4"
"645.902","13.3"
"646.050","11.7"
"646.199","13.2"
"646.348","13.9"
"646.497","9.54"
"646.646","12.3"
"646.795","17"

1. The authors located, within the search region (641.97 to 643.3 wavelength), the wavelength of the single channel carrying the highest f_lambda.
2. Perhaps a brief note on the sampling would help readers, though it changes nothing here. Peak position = 642.046 nm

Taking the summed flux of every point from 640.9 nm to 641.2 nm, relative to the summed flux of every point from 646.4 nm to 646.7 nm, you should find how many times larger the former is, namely 1.2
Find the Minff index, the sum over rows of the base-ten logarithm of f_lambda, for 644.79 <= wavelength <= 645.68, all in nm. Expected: 7.07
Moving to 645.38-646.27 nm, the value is 6.86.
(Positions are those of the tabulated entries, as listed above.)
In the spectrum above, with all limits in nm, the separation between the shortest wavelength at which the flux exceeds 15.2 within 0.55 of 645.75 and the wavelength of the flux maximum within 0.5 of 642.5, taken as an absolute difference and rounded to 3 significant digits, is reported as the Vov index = 3.41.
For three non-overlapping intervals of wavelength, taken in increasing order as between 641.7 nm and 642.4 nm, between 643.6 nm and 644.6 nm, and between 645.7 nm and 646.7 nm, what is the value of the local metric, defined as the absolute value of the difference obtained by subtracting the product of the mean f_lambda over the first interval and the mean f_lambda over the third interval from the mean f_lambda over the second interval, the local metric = 185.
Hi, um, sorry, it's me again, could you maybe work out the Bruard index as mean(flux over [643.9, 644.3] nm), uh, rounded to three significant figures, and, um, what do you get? 15.4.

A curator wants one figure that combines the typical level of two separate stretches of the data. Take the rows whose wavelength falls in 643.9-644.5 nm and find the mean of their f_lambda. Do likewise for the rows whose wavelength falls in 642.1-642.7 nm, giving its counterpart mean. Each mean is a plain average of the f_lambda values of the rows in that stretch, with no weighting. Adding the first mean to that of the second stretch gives 30.6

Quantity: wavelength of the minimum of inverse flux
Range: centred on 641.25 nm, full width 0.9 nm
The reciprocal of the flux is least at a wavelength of 641.603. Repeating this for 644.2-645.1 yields 644.268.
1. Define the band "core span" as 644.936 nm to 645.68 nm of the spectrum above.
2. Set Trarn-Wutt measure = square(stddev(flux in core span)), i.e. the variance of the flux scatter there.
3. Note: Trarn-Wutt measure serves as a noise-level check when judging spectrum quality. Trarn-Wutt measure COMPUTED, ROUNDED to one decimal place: 0.1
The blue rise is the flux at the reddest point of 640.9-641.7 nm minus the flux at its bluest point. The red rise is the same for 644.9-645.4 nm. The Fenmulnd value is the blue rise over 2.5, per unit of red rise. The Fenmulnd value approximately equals -1.4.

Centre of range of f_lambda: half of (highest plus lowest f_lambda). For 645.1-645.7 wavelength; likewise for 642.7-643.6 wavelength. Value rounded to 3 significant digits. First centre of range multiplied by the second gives 233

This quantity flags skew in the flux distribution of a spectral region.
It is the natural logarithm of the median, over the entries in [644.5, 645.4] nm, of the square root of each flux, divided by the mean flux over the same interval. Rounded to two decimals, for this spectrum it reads -1.34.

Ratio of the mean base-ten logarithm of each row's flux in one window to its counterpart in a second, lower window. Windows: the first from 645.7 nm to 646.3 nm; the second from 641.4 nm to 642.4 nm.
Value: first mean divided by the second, 0.94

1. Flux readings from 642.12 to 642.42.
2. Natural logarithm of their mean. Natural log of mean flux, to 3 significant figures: 2.72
